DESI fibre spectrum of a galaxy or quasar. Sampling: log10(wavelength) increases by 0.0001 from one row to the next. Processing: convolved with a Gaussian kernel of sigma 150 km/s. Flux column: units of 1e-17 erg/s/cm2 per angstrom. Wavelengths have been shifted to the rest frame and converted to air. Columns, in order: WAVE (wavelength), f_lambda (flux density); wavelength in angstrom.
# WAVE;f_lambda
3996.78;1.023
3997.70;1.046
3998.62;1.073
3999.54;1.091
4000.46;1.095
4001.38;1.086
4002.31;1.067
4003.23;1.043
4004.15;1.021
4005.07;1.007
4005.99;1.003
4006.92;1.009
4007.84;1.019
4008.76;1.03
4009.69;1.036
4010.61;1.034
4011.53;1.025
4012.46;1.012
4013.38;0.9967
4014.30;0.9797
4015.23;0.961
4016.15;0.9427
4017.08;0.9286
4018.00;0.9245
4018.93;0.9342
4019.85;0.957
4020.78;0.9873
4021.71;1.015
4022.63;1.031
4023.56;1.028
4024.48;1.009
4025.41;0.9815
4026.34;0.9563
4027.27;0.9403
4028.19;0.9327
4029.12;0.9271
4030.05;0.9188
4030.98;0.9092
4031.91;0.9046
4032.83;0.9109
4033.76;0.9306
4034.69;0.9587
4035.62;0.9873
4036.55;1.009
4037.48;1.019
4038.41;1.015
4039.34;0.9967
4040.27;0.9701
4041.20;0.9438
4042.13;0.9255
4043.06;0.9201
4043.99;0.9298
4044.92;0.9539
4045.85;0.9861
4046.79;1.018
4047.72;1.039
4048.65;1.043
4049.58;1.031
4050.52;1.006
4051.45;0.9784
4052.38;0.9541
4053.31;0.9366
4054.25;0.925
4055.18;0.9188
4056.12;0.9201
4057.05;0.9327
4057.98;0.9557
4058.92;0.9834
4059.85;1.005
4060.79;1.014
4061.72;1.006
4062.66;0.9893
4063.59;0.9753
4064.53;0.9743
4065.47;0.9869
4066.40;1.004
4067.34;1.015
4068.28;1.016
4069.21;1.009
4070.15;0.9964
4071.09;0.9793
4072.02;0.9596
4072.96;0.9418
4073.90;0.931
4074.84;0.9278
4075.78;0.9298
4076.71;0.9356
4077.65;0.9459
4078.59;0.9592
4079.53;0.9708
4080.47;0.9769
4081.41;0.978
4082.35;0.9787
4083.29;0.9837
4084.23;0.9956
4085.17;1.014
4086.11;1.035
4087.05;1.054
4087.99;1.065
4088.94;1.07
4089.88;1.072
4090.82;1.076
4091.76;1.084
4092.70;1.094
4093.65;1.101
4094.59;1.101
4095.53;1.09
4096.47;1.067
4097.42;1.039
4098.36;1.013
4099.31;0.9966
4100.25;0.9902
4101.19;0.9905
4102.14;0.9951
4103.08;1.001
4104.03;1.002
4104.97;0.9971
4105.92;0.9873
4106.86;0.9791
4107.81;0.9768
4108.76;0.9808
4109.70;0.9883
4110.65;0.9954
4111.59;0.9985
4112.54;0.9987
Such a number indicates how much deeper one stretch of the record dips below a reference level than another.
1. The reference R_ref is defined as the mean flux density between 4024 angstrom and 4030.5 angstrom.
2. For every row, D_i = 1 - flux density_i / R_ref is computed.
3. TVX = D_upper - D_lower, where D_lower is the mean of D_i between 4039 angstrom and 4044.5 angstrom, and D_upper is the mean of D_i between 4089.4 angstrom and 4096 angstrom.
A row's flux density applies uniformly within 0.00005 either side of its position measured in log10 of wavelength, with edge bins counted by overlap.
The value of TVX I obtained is -0.15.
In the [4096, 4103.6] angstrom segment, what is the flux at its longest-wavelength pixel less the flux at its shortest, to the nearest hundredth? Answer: -0.07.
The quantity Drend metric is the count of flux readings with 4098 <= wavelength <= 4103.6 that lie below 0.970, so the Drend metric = 0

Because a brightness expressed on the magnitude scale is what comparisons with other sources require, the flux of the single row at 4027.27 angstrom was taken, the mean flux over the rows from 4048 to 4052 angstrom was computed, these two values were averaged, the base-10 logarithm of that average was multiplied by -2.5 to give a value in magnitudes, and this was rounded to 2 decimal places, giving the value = 0.02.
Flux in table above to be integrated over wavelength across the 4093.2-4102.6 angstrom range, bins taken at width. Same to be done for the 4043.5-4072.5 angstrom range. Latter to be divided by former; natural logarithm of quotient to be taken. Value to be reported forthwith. 1.1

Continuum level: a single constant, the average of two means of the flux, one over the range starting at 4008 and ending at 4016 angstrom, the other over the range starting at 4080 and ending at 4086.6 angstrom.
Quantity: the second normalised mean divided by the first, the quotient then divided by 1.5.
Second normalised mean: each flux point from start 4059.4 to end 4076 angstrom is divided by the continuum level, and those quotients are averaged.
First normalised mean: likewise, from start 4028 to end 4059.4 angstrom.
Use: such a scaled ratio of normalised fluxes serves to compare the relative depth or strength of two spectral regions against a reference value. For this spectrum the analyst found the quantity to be 0.680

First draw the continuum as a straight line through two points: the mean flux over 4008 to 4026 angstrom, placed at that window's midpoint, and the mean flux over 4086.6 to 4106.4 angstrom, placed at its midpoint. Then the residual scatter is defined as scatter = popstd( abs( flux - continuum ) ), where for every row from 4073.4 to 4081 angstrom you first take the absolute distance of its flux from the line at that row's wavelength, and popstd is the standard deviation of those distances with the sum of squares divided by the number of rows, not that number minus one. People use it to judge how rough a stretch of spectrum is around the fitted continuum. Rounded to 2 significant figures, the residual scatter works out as 0.017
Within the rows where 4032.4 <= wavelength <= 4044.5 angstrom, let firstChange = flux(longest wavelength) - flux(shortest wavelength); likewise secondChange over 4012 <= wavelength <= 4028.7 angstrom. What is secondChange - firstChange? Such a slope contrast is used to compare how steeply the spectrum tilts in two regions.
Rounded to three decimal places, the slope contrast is -0.098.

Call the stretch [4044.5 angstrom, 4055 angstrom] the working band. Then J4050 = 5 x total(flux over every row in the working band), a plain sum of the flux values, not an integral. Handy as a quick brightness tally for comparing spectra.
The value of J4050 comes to 54.4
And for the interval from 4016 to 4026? 53.7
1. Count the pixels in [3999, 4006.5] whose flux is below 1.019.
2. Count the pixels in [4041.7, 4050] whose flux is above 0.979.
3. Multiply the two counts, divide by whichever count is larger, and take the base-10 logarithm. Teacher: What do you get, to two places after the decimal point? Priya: 0.30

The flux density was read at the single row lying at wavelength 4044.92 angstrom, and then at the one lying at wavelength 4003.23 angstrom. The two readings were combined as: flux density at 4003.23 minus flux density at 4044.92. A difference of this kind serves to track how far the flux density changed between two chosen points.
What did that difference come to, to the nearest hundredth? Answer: 0.09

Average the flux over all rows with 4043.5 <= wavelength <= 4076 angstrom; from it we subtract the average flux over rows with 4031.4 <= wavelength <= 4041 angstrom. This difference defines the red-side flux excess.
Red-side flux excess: 0.01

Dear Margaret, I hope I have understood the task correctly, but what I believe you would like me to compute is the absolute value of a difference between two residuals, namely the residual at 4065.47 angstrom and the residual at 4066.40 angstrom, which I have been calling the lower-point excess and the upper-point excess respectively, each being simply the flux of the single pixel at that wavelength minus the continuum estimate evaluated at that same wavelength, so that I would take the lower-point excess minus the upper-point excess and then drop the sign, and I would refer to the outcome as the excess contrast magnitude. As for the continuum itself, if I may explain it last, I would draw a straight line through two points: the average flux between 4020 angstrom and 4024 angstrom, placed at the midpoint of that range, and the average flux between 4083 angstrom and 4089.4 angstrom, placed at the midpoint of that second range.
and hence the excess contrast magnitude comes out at 0.017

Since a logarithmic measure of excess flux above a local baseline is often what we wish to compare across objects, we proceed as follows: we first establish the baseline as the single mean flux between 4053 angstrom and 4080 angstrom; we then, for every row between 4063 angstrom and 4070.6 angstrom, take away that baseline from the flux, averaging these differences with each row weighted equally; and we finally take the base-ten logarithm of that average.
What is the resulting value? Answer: -1.52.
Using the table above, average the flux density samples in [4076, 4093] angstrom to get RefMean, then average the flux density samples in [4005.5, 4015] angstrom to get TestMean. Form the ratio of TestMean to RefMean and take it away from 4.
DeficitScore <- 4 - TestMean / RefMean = 3.00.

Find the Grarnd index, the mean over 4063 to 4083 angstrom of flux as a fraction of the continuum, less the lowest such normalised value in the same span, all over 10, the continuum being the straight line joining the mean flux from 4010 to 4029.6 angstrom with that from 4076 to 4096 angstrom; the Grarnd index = 0.004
